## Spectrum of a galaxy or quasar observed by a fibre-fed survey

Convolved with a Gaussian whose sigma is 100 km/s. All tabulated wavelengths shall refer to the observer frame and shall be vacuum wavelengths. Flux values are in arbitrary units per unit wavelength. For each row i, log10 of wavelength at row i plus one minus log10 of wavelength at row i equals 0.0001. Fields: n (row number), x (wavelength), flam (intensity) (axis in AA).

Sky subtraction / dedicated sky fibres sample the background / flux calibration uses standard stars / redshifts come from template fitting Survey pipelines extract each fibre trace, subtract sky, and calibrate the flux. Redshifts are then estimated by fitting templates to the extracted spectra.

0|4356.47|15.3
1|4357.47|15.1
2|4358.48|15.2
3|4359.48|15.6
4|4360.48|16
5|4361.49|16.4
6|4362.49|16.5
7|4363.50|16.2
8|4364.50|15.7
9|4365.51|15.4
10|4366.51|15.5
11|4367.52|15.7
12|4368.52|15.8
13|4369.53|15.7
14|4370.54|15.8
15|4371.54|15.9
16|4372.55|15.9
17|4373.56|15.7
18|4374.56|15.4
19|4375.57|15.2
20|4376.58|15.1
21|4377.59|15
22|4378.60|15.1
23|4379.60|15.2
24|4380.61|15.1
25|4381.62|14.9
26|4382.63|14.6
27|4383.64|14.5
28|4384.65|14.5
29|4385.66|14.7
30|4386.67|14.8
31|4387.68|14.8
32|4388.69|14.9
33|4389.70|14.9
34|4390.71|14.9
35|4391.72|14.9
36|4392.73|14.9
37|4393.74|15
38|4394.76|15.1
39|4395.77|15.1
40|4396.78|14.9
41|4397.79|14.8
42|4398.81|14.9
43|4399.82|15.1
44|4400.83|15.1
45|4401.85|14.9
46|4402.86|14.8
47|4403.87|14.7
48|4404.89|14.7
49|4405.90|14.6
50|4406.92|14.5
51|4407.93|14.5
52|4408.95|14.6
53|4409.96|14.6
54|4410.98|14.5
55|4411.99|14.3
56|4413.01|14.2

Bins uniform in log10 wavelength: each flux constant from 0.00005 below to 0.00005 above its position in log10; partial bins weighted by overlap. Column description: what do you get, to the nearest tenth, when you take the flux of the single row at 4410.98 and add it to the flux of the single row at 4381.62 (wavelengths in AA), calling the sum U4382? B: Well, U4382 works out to 29.4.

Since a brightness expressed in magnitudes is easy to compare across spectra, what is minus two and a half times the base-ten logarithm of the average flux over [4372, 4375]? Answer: -2.99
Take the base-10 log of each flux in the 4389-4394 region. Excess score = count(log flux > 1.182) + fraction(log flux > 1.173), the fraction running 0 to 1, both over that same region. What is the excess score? 1.00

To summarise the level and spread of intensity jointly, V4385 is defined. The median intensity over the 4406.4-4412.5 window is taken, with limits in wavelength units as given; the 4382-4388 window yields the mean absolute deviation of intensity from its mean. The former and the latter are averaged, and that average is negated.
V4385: -7.308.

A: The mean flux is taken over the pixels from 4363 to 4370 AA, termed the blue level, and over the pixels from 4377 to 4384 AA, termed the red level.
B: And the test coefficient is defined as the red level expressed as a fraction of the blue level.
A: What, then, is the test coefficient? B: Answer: 0.949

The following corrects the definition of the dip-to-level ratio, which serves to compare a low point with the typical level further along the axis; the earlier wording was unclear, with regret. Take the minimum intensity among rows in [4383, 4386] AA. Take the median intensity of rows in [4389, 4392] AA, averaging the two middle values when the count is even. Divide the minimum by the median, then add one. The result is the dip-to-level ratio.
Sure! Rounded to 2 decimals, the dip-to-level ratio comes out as 1.97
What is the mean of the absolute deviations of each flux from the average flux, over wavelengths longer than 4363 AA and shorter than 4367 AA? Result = 0.250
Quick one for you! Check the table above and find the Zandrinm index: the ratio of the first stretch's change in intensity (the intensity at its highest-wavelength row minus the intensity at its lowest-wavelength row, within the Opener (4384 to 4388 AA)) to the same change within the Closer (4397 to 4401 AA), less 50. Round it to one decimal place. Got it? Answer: -49.0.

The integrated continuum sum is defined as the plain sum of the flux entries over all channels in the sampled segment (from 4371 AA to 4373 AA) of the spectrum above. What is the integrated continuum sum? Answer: 31.8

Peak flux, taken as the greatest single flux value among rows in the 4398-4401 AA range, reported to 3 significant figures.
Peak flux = 15.1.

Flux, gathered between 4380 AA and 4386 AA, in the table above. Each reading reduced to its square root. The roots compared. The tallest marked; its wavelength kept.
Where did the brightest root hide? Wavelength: 4380.61 AA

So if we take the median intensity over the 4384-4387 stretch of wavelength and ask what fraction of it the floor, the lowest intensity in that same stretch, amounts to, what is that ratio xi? 0.986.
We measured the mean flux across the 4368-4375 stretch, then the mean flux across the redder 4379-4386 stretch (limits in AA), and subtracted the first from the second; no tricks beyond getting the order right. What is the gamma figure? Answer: -0.96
